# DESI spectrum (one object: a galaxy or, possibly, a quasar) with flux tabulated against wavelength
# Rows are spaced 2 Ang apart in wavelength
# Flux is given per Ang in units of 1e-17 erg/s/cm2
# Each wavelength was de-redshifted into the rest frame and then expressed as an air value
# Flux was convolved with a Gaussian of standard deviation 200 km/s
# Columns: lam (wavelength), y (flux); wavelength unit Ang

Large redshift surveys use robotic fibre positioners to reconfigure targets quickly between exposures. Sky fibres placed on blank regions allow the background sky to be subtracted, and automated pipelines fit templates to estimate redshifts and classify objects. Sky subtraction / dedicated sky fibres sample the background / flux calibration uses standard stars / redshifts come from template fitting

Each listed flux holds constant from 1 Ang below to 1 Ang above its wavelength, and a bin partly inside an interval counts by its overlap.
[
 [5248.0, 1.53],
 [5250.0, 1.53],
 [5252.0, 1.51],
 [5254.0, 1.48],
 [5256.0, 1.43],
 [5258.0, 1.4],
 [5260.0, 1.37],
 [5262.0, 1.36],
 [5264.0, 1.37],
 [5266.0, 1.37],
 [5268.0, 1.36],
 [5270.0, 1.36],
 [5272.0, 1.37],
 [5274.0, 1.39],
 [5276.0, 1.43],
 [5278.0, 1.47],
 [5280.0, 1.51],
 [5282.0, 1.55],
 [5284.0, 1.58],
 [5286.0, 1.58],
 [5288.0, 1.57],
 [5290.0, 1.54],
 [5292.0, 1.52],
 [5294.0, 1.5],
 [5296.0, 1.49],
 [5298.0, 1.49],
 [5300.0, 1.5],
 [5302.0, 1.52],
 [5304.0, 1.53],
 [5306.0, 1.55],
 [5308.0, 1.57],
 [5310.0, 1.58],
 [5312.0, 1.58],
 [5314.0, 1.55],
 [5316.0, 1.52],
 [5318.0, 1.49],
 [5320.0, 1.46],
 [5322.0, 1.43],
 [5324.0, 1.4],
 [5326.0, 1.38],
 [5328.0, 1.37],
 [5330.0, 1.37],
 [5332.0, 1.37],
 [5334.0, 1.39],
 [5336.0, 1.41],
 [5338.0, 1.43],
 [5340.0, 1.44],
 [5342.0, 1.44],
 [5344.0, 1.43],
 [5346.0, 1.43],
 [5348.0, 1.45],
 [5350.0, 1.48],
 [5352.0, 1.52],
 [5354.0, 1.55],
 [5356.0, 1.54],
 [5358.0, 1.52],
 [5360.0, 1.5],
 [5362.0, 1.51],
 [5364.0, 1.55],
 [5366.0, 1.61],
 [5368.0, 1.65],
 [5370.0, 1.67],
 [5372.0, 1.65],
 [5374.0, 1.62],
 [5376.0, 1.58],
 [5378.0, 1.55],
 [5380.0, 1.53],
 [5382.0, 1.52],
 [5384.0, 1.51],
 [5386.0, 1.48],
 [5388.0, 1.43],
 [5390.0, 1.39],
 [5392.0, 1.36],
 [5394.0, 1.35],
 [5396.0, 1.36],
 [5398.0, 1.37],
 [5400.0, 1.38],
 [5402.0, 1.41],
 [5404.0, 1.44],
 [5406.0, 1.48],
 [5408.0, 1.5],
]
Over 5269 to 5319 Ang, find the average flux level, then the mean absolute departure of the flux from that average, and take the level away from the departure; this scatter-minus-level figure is -1.46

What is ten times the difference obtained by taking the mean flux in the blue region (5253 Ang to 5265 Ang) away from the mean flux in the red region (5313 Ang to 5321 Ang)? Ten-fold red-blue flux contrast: 1.0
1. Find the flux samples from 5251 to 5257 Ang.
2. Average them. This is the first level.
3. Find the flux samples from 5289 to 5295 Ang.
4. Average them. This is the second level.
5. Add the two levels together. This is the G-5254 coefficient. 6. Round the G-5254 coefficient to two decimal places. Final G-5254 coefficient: 2.99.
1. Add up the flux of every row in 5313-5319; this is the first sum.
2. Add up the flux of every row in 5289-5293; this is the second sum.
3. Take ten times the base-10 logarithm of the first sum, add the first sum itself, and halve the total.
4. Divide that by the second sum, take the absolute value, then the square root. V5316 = 1.35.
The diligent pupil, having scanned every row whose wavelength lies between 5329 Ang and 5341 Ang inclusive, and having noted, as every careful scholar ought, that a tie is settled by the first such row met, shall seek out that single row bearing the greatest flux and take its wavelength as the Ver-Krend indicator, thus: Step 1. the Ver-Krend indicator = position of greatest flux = 5340.0 Ang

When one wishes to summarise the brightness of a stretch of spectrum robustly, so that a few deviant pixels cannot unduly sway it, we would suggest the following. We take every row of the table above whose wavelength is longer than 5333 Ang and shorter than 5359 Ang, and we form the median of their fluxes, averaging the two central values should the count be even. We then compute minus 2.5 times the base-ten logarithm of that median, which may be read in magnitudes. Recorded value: -0.396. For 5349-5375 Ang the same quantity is -0.476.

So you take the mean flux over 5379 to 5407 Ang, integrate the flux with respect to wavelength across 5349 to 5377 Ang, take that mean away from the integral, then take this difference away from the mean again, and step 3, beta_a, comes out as -41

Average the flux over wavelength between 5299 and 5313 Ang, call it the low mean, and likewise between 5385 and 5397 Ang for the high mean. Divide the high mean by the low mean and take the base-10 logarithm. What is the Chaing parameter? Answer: -0.045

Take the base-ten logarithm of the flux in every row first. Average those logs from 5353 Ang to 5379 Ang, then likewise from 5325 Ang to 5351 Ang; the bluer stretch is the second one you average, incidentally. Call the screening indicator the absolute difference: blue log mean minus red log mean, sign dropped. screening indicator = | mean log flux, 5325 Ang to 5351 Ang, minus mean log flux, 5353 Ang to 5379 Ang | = 0.047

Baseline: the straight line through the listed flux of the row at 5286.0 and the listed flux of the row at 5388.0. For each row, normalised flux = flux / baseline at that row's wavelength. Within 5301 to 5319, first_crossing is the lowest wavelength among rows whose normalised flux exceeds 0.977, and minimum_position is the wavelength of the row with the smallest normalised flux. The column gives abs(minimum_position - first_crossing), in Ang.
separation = 14 Ang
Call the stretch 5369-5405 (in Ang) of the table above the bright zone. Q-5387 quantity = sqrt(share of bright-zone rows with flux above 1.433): 0.75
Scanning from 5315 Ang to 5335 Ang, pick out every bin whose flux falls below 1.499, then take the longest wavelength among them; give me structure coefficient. 5334.0 Ang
